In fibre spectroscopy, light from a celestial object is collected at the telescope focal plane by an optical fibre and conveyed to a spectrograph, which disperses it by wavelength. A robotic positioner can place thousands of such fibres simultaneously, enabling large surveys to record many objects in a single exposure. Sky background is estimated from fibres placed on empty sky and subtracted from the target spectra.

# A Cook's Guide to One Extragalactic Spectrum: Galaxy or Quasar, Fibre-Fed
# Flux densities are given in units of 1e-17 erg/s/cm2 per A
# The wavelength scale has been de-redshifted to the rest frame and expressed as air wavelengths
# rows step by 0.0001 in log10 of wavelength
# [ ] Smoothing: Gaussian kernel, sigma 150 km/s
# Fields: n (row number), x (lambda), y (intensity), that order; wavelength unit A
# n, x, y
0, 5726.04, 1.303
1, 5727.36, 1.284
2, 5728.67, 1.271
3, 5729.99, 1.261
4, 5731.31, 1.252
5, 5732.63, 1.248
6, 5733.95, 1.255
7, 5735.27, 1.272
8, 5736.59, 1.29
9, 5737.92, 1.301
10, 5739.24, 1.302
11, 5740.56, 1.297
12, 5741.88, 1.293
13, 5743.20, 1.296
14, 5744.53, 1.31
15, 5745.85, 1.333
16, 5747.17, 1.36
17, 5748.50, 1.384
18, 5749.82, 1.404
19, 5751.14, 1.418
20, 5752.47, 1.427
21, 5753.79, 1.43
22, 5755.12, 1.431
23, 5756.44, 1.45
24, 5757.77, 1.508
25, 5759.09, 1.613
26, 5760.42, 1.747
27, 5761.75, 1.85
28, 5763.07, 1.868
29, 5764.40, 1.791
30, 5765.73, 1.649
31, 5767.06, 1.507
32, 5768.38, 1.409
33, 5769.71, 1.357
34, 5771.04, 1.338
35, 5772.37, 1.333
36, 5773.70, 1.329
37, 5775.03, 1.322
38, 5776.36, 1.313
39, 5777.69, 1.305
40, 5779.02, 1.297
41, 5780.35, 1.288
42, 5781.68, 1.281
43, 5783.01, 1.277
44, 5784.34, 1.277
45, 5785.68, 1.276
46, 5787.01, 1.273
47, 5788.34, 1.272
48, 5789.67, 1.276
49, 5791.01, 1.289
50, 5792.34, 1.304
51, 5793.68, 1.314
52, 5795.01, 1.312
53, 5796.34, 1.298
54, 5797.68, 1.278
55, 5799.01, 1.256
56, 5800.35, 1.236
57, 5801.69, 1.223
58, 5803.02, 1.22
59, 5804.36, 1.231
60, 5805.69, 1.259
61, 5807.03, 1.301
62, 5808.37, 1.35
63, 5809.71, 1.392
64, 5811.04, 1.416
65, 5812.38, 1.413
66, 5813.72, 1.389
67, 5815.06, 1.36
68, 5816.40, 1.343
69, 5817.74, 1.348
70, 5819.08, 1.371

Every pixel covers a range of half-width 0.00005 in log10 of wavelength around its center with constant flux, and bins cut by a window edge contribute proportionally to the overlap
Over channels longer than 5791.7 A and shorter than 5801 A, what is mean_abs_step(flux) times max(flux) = 0.019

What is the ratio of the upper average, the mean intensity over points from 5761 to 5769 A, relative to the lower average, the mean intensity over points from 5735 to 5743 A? 1.30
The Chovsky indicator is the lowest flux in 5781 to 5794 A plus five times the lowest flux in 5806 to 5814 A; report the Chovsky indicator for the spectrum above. 7.8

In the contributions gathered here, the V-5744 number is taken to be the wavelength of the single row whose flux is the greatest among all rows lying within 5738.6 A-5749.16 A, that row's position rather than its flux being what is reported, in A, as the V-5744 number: 5748.50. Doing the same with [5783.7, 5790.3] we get 5784.34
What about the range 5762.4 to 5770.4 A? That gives 5763.07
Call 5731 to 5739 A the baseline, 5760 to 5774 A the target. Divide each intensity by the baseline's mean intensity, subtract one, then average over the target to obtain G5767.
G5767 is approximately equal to 0.23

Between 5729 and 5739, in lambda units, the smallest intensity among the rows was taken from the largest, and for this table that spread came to 0.05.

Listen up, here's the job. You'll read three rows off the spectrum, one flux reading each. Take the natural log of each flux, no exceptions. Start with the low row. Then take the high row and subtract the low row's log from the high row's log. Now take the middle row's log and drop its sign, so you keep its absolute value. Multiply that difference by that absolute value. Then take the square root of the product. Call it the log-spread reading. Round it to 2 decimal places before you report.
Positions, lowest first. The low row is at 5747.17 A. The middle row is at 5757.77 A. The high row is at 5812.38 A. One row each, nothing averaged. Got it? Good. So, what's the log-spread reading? 0.13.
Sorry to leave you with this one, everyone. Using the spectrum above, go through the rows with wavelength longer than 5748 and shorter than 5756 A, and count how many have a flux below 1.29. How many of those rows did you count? 0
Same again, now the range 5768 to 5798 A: 10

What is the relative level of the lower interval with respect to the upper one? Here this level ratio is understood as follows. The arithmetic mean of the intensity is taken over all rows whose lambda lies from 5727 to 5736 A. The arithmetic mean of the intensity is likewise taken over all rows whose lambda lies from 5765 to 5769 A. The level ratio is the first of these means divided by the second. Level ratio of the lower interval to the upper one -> 0.83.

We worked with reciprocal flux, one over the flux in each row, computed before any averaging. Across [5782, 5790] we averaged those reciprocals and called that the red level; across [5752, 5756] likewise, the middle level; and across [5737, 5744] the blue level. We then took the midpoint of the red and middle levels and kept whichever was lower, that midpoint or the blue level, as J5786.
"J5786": 0.74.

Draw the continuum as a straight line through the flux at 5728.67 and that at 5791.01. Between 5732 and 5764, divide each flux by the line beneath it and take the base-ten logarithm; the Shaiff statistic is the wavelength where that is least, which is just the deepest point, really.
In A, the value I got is 5732.63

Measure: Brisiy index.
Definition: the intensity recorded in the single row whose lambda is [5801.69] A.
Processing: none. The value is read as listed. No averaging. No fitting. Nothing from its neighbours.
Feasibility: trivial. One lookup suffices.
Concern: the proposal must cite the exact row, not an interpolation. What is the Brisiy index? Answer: 1.223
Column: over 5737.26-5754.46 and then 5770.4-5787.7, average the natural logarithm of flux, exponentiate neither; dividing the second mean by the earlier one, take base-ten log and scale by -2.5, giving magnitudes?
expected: 0.14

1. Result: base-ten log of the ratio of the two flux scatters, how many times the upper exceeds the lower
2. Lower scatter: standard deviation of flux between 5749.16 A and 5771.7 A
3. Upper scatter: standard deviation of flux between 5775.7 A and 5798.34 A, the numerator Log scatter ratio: -1.1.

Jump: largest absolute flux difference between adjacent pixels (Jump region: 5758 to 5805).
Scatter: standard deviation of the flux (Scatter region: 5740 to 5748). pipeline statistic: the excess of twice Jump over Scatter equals 0.26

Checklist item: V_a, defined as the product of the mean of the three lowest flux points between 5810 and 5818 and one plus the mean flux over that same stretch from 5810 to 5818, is 3.21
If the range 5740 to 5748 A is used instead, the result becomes 3.00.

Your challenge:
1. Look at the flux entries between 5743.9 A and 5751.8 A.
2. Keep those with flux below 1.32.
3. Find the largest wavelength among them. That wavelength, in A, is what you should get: 5744.53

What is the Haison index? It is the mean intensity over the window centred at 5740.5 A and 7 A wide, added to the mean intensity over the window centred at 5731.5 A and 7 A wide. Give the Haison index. 2.56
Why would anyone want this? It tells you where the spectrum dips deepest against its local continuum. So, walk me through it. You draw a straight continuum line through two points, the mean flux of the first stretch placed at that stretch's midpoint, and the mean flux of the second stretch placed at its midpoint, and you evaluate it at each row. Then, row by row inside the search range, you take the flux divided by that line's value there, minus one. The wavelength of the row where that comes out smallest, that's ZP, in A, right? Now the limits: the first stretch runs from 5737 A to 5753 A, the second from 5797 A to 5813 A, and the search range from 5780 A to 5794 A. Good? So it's 5788.34 A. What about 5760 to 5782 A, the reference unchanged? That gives 5781.68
